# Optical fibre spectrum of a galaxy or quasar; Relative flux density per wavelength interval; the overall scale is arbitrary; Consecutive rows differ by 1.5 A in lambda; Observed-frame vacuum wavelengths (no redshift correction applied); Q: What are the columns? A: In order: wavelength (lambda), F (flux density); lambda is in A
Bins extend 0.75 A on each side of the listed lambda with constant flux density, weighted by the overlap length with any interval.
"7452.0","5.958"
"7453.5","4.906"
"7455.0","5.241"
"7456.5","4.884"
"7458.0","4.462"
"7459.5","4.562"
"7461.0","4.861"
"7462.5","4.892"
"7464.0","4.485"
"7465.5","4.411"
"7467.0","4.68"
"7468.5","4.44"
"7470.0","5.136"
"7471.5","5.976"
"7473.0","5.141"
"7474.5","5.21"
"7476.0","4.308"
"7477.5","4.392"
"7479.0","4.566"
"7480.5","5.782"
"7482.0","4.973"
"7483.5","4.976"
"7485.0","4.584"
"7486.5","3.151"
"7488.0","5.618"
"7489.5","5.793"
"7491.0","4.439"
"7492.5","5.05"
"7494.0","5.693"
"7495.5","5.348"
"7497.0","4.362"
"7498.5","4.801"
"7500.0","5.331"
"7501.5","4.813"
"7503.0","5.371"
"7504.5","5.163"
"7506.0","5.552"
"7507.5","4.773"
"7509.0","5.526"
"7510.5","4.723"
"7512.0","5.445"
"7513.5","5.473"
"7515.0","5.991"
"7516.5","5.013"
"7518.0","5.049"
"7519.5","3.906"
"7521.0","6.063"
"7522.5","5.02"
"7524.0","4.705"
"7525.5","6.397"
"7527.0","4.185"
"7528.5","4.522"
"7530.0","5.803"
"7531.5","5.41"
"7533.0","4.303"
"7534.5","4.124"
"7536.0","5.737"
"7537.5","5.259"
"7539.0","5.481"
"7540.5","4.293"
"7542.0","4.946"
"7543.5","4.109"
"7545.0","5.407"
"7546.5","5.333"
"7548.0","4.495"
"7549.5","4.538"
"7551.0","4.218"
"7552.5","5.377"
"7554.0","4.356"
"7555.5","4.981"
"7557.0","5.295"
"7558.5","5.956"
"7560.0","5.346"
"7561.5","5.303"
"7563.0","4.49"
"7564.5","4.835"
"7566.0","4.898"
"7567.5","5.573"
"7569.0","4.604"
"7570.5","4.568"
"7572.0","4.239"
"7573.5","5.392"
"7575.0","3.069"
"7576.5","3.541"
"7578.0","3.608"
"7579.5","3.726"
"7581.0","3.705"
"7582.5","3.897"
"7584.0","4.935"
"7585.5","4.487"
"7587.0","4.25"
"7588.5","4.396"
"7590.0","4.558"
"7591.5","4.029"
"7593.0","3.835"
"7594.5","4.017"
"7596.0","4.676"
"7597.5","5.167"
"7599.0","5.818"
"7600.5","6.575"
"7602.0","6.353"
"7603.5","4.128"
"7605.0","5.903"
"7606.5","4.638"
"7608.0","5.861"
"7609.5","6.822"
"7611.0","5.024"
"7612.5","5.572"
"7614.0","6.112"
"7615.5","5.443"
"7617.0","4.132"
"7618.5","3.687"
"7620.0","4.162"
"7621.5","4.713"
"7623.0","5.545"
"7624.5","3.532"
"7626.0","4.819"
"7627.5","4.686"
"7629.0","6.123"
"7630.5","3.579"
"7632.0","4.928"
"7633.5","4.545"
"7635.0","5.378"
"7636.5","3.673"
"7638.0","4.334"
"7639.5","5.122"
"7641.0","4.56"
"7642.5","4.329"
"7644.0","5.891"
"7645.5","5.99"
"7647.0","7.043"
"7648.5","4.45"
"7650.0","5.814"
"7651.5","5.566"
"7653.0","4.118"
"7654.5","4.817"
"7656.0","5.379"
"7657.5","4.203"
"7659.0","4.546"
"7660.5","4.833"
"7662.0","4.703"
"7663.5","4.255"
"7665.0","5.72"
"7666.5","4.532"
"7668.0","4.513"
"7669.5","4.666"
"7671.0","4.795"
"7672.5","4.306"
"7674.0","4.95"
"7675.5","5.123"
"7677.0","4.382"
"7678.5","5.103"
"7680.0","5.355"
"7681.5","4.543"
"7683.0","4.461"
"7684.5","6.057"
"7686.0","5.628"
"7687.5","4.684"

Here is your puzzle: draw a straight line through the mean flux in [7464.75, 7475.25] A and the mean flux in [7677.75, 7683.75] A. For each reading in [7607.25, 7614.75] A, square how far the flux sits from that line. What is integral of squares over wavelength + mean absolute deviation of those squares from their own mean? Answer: 11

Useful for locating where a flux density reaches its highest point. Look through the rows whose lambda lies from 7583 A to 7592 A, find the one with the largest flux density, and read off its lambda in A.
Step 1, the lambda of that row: 7584.0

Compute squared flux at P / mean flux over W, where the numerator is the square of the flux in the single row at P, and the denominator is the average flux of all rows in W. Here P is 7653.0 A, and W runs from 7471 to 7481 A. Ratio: 3.4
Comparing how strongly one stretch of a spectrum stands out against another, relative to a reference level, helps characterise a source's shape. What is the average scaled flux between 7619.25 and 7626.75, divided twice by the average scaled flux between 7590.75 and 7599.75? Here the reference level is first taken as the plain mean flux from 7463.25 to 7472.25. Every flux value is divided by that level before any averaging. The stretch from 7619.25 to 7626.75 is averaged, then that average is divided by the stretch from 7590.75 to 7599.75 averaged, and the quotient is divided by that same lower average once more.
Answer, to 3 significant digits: 1.05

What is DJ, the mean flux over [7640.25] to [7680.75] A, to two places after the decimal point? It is 4.96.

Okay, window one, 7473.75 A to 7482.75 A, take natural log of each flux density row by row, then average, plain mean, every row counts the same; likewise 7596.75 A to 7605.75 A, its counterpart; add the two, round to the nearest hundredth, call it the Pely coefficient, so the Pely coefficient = 3.30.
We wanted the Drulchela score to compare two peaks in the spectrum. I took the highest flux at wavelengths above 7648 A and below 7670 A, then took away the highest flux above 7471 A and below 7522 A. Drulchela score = -0.25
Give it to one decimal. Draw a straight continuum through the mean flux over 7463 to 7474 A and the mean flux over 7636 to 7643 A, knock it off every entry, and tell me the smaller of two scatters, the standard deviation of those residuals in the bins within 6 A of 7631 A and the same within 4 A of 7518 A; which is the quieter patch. 0.8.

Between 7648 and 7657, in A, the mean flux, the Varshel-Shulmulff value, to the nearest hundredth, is 5.02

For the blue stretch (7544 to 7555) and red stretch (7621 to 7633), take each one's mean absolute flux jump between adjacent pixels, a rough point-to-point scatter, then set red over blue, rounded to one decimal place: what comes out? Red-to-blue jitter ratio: 2.4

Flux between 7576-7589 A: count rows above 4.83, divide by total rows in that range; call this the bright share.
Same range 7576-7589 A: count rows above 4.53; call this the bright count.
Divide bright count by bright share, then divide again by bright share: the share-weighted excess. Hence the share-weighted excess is 81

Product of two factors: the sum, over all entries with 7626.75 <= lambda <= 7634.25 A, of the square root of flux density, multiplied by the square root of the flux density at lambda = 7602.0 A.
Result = 27.4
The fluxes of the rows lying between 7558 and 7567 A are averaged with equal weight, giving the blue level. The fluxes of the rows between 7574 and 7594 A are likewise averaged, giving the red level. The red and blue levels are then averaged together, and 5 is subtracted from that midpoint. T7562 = -0.43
